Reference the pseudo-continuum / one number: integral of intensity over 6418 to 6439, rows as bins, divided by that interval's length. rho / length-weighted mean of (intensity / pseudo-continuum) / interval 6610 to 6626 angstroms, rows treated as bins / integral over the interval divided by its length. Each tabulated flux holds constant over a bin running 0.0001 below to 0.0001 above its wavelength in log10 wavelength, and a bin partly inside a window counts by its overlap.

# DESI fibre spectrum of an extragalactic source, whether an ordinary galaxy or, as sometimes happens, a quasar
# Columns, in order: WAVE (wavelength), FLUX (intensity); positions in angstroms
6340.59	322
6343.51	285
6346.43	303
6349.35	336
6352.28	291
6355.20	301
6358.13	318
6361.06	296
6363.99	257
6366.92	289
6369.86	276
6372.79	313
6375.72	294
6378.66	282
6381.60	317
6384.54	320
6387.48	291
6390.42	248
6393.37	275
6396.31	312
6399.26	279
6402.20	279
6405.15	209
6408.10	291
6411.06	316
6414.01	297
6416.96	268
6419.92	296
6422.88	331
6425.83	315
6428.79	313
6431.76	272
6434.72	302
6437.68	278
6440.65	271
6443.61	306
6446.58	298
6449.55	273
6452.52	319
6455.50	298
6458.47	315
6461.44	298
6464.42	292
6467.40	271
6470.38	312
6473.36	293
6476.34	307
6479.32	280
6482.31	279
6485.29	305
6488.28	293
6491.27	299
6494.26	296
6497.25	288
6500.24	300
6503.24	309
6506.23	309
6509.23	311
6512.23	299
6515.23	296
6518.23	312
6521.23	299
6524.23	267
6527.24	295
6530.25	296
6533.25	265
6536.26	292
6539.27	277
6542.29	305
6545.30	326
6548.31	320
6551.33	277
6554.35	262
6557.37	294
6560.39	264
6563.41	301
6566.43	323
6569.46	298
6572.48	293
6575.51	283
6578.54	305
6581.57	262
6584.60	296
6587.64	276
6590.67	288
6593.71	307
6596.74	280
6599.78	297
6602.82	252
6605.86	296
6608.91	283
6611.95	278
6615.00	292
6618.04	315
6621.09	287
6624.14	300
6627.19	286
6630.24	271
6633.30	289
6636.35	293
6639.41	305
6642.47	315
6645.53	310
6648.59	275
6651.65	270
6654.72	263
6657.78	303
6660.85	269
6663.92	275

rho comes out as 0.98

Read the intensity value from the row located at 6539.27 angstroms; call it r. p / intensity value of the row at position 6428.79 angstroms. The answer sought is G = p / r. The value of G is 1.13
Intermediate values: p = 313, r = 277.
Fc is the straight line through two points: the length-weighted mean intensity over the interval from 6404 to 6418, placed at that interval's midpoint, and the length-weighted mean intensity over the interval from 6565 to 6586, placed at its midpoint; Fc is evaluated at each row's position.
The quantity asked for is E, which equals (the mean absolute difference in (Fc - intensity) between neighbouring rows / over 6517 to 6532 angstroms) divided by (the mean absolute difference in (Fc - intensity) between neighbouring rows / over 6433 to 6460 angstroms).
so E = 0.81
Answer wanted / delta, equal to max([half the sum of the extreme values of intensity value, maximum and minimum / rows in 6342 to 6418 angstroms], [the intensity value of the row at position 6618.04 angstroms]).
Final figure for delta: 315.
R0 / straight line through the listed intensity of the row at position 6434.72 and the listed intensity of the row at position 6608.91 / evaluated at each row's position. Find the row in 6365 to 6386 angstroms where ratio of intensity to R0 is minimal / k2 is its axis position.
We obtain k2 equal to 6369.86 angstroms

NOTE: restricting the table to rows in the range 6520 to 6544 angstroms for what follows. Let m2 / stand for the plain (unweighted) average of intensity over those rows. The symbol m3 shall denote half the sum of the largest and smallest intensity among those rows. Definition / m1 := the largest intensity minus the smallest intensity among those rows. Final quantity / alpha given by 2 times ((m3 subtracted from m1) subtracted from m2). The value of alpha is 1064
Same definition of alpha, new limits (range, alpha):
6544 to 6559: 1052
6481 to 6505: 1120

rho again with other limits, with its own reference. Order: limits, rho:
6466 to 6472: 0.97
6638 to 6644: 1.03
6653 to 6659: 0.94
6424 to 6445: 0.98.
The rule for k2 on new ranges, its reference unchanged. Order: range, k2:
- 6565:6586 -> 6581.57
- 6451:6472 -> 6467.40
